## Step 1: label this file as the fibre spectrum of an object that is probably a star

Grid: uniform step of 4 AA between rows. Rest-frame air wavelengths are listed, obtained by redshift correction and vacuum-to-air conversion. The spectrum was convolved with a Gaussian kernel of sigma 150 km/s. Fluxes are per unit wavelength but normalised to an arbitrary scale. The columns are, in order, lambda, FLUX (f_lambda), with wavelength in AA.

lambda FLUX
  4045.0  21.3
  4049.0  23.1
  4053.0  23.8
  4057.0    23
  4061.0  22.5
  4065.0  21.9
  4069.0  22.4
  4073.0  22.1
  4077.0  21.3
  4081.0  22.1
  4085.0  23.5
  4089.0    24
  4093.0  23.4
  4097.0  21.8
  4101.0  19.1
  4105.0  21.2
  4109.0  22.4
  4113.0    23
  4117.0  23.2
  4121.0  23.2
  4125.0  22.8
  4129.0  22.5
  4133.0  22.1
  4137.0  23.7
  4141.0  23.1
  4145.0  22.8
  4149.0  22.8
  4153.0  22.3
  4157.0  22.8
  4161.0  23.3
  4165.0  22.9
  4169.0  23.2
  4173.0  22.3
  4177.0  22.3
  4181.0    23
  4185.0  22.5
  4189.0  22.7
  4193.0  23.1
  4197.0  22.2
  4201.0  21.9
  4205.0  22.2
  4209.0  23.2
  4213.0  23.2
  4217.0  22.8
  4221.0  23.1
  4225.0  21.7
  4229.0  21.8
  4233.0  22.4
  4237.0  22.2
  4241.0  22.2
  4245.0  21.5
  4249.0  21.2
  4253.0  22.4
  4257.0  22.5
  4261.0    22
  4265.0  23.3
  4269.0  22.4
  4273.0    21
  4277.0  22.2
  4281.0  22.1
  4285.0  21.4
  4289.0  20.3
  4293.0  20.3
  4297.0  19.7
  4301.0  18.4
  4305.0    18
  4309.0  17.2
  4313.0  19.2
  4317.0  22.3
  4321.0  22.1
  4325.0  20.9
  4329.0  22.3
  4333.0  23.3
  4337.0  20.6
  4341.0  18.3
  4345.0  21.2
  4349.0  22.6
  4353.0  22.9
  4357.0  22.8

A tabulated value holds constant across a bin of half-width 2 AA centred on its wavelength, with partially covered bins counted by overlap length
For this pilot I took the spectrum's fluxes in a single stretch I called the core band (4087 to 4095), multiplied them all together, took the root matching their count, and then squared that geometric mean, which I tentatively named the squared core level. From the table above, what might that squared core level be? 562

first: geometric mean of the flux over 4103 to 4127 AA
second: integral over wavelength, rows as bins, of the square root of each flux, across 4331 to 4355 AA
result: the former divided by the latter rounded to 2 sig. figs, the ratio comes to 0.20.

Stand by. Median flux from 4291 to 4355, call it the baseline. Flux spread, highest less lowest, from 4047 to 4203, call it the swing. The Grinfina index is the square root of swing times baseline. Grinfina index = 10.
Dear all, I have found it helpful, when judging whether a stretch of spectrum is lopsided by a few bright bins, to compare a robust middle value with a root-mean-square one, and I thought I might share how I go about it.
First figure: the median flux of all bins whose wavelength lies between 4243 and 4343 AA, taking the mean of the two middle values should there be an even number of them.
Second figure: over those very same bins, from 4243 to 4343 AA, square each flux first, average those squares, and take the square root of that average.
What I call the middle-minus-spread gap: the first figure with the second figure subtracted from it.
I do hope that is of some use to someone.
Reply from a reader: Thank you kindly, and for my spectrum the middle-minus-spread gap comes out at 0.3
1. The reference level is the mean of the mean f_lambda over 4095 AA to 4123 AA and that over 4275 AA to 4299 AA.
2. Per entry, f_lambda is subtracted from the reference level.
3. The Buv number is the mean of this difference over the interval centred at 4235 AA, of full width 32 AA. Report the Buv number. -0.5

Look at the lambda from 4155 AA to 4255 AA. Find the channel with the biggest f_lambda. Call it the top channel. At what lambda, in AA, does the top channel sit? 4161.0 AA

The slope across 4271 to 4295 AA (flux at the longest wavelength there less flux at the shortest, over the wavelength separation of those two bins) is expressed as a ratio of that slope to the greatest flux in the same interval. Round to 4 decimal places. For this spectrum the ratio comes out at -0.0016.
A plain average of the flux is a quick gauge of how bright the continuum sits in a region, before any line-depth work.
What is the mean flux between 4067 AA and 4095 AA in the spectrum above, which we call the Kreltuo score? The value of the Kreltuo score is 22.7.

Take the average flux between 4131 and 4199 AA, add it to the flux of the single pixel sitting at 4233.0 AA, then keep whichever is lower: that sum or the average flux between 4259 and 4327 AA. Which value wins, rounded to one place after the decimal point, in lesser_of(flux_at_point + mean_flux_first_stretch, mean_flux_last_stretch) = 20.8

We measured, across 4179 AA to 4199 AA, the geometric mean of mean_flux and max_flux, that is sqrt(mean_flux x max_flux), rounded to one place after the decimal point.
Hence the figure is 22.9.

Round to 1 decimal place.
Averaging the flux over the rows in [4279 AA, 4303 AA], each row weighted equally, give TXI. 20.4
